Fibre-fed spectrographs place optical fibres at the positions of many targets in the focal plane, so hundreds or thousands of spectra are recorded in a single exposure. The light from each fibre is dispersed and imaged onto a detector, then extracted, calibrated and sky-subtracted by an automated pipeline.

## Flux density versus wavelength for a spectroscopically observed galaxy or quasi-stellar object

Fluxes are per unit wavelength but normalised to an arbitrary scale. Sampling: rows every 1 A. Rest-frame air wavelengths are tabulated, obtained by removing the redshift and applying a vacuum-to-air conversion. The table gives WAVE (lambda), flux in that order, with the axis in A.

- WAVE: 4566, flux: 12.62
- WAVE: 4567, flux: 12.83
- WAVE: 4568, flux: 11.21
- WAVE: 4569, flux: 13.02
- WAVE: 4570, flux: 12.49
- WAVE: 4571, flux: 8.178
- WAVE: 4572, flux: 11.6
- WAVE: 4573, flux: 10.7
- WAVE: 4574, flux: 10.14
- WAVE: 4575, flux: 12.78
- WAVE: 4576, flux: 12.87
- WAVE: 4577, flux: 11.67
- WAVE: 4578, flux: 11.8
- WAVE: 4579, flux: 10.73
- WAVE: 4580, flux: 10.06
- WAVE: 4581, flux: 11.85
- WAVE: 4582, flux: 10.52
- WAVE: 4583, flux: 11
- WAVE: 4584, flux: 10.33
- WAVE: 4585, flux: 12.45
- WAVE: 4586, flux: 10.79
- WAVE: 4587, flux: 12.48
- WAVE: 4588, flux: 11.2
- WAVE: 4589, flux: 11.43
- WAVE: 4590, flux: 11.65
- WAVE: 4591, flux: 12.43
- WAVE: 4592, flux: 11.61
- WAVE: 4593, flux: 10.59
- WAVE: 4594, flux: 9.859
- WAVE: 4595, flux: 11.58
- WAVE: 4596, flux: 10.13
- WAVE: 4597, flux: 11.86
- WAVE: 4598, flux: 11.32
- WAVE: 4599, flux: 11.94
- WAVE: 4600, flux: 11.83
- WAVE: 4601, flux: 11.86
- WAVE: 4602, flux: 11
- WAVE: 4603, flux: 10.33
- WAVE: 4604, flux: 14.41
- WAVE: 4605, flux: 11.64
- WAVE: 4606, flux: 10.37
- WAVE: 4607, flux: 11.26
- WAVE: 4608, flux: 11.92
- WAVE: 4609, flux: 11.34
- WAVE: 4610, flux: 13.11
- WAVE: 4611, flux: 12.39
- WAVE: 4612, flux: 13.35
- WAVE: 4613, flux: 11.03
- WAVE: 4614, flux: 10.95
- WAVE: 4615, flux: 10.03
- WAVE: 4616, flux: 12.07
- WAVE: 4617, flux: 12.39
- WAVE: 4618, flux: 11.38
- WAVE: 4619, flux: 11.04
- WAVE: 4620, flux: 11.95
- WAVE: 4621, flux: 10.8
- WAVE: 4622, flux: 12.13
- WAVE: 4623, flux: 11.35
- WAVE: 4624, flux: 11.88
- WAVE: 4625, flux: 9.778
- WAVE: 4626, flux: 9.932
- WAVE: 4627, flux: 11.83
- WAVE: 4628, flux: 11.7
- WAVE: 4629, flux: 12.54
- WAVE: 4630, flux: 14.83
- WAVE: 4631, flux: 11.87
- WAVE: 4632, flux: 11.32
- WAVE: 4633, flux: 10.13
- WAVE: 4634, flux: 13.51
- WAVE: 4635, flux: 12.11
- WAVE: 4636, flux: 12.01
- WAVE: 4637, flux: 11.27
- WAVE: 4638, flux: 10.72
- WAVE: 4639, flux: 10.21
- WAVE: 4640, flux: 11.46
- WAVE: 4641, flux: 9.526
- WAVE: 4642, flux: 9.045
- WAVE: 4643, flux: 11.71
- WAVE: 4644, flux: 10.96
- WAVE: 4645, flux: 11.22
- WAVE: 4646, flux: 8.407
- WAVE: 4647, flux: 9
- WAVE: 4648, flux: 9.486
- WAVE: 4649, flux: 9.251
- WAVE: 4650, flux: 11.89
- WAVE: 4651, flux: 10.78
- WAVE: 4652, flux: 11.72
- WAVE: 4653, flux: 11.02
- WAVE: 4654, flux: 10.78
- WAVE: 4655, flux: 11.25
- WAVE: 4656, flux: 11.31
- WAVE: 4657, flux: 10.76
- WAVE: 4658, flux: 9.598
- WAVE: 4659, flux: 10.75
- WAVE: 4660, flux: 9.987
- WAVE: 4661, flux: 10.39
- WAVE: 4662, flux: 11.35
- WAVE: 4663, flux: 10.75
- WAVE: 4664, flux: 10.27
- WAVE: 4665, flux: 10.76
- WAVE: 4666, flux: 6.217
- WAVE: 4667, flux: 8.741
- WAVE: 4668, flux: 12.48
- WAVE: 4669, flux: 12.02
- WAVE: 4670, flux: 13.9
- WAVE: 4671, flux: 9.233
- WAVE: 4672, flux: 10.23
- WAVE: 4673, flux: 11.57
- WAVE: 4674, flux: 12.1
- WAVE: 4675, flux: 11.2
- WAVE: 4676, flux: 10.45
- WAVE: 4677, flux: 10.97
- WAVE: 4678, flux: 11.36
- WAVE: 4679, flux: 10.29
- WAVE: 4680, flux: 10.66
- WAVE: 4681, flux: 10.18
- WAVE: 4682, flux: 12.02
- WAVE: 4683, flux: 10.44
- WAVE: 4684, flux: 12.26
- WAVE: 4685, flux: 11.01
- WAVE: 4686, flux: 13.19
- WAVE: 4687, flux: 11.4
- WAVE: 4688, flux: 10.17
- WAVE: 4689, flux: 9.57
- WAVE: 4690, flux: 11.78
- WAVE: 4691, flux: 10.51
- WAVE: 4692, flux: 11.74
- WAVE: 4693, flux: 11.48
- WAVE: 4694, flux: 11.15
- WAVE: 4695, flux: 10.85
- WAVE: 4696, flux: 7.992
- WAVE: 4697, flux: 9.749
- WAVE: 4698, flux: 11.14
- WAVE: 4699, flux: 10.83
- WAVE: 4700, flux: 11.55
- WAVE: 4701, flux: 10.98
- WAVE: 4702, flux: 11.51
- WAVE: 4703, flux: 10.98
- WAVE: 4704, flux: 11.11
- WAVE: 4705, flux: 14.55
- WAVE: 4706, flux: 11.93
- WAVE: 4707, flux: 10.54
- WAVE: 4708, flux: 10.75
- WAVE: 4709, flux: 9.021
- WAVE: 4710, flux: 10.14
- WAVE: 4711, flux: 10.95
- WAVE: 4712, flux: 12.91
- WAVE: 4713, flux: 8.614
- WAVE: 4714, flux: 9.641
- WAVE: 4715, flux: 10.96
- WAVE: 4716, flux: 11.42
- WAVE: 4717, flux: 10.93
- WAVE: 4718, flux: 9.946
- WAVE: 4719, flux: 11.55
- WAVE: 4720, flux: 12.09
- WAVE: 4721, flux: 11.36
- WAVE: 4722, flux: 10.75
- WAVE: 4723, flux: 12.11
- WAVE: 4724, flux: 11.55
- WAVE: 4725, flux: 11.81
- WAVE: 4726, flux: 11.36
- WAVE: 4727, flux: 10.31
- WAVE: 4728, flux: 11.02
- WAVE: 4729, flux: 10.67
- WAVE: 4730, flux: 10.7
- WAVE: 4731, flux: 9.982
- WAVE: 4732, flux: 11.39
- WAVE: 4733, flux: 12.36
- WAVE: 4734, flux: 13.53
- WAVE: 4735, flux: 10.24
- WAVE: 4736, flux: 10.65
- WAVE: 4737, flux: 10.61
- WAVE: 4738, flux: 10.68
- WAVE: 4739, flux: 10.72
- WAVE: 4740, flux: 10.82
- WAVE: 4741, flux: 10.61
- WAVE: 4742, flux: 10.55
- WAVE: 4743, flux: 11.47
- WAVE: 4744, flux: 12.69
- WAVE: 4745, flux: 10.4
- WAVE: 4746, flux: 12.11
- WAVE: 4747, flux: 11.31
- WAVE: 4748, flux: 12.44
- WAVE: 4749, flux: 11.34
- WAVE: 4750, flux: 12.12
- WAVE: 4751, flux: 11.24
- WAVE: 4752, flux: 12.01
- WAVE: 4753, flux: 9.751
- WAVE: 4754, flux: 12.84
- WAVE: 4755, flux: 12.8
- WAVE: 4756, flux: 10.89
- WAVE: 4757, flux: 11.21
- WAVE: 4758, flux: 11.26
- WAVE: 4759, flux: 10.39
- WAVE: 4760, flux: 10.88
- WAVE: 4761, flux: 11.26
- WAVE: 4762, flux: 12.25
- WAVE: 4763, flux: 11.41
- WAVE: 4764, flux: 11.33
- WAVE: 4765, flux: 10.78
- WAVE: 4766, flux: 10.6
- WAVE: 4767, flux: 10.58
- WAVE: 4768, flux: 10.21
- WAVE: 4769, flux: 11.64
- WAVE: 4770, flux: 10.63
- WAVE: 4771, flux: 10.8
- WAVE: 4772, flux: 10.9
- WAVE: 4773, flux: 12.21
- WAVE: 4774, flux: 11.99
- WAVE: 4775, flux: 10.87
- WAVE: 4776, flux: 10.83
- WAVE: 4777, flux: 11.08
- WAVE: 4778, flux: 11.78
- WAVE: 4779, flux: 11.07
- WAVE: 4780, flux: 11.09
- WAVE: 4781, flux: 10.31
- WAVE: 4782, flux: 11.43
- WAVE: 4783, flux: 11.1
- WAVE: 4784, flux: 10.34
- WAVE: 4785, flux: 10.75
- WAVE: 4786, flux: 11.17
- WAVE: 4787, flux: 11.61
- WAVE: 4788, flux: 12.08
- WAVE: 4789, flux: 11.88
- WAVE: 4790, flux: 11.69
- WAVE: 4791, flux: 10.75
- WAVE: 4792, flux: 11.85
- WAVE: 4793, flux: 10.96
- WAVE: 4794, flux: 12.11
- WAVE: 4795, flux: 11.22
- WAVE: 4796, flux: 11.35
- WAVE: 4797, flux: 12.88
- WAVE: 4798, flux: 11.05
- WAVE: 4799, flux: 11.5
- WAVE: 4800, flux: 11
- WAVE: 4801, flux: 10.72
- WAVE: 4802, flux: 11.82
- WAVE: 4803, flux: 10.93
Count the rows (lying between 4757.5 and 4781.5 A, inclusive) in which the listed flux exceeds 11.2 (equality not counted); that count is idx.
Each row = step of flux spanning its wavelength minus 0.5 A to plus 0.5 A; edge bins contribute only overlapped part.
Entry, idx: 9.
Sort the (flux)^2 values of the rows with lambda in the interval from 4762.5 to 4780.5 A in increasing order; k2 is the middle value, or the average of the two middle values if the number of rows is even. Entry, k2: 121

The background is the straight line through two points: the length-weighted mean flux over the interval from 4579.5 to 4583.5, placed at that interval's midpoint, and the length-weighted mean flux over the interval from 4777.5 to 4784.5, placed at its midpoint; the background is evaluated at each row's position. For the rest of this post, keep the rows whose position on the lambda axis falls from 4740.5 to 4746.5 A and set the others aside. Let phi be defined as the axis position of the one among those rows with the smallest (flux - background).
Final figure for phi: 4745 A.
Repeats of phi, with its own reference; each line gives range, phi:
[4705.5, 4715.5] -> 4713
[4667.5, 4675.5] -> 4671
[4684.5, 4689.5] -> 4689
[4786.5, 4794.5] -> 4791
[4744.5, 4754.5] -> 4753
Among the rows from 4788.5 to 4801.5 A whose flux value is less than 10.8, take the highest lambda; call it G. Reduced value 4801 A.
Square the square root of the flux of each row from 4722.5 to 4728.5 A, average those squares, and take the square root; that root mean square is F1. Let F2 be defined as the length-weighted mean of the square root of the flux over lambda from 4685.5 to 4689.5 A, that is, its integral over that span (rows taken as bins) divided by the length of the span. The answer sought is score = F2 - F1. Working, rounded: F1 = 3.37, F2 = 3.32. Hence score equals -0.05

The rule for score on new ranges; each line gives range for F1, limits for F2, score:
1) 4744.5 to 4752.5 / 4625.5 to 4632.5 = 0.05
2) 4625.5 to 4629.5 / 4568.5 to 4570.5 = 0.18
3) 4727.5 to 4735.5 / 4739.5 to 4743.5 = -0.06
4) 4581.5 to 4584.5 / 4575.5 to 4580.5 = 0.12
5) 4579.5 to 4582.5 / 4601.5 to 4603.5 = -0.02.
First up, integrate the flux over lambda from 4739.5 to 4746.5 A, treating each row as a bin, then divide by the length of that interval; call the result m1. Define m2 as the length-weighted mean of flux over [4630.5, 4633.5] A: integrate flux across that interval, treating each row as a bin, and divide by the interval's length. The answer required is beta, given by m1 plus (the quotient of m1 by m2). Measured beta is 12.2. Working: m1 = 11.2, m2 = 11.1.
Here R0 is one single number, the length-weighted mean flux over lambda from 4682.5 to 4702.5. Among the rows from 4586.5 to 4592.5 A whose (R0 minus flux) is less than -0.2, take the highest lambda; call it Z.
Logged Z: 4592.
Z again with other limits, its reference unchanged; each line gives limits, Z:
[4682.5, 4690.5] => 4690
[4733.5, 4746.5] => 4746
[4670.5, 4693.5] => 4693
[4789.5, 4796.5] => 4796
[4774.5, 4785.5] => 4782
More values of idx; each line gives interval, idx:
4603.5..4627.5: 16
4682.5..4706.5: 10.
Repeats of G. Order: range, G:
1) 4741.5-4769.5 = 4768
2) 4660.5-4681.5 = 4681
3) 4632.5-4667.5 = 4667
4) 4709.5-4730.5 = 4730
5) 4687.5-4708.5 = 4708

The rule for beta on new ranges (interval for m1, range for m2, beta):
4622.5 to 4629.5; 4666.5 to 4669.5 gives 12.3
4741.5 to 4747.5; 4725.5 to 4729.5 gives 12.5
